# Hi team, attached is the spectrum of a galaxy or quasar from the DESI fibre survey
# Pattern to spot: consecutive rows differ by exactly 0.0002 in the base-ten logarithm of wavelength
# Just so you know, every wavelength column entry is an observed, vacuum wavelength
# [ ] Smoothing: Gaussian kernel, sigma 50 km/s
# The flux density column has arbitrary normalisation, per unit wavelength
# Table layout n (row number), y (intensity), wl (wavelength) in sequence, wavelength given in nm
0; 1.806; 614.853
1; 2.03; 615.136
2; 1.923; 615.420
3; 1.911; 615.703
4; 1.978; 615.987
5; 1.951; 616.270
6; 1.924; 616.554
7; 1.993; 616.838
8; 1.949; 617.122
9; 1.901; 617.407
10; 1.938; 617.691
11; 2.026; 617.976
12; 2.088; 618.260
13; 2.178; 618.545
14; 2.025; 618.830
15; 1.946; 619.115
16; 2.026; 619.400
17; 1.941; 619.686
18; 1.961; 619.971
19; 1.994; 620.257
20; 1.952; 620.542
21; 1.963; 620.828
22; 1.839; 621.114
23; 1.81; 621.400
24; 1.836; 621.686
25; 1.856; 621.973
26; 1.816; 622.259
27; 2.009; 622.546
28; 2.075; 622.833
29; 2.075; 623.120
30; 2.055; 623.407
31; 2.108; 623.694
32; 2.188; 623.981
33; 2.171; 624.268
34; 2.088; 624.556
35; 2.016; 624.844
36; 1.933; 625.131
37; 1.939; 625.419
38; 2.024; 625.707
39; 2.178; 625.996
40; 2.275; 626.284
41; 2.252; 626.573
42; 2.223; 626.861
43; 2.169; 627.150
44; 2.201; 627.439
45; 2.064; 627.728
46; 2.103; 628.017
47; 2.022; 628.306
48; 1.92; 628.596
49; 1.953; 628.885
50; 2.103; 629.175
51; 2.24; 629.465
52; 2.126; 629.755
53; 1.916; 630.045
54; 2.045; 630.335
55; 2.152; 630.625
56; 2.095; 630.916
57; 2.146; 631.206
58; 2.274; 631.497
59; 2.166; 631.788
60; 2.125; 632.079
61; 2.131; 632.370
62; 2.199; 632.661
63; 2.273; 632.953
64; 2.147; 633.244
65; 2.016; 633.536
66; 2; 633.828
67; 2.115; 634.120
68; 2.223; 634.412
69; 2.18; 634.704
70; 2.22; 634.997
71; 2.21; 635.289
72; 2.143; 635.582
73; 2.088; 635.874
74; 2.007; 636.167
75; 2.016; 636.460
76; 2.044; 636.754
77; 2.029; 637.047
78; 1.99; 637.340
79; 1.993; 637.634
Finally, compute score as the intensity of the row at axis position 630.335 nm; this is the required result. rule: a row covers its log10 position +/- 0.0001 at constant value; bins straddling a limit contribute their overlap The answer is 2.045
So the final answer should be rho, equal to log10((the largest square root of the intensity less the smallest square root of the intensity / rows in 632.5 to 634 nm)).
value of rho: -1.03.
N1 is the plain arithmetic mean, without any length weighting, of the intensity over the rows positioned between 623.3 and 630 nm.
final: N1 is 2.10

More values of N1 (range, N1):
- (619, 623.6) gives 1.95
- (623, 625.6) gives 2.06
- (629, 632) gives 2.13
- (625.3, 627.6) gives 2.16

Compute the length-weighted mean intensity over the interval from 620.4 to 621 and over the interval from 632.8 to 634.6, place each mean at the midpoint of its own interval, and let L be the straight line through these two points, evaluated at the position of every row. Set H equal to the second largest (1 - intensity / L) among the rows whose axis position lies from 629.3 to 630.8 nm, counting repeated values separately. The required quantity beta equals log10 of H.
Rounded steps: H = 0.019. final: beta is -1.7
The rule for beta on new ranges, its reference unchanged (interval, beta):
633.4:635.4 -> -1.3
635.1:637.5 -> -1.1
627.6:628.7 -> -1.8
